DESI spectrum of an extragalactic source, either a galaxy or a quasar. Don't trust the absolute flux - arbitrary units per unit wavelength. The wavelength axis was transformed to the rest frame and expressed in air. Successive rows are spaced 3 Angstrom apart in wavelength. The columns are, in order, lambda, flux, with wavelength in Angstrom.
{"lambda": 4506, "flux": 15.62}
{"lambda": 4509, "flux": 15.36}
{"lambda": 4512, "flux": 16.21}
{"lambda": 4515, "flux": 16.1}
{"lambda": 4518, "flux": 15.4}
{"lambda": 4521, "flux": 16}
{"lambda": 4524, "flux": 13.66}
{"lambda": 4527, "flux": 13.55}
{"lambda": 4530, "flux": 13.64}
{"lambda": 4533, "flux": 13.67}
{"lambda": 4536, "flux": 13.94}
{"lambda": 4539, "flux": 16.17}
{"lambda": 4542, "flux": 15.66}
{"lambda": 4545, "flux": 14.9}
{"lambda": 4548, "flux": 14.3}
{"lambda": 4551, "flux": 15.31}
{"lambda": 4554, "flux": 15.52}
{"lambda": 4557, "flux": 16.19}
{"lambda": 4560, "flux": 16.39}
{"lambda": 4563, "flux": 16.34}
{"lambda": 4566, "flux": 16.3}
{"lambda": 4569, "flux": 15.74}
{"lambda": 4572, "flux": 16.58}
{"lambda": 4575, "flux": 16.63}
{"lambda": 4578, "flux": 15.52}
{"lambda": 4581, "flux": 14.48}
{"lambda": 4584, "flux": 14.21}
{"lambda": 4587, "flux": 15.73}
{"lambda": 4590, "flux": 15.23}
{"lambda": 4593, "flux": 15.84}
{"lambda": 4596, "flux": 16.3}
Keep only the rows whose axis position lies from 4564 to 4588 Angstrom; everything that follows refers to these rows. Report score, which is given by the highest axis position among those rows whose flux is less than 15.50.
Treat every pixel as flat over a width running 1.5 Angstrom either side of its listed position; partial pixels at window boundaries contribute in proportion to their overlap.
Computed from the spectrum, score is 4584 Angstrom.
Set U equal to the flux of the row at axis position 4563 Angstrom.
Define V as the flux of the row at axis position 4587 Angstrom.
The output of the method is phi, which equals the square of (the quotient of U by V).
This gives 1.08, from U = 16.34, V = 15.73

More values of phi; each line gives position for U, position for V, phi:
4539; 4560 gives 0.97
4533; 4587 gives 0.76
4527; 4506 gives 0.75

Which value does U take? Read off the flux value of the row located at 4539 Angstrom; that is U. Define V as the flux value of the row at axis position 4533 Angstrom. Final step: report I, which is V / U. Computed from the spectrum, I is 0.85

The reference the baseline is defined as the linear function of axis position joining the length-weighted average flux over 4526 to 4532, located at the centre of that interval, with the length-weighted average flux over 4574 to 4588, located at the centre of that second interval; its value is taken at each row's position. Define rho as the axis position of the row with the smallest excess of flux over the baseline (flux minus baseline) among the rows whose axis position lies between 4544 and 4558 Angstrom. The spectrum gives 4548 Angstrom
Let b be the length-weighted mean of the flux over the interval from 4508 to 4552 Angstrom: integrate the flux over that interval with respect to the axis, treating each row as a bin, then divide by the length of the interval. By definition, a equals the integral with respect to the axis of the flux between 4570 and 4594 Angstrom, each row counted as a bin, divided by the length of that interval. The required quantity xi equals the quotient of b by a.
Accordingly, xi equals 0.96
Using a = 15.5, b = 14.9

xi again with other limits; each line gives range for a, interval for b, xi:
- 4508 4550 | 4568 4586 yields 1.04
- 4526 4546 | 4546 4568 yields 1.08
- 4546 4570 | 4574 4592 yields 0.97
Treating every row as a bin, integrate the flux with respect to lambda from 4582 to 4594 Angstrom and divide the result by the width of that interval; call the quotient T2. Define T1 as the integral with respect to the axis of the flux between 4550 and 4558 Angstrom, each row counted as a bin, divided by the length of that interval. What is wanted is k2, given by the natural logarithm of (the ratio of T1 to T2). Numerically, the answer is 0.03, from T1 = 15.7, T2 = 15.2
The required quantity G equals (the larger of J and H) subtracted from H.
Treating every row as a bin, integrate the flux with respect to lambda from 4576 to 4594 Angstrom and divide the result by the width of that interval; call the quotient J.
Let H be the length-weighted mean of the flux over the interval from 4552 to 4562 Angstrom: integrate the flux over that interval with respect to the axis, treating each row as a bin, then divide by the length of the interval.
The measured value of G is 0.0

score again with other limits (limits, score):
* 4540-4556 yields 4551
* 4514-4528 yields 4527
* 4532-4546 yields 4545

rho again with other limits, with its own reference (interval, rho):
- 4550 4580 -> 4578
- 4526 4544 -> 4533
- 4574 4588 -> 4584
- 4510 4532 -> 4530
